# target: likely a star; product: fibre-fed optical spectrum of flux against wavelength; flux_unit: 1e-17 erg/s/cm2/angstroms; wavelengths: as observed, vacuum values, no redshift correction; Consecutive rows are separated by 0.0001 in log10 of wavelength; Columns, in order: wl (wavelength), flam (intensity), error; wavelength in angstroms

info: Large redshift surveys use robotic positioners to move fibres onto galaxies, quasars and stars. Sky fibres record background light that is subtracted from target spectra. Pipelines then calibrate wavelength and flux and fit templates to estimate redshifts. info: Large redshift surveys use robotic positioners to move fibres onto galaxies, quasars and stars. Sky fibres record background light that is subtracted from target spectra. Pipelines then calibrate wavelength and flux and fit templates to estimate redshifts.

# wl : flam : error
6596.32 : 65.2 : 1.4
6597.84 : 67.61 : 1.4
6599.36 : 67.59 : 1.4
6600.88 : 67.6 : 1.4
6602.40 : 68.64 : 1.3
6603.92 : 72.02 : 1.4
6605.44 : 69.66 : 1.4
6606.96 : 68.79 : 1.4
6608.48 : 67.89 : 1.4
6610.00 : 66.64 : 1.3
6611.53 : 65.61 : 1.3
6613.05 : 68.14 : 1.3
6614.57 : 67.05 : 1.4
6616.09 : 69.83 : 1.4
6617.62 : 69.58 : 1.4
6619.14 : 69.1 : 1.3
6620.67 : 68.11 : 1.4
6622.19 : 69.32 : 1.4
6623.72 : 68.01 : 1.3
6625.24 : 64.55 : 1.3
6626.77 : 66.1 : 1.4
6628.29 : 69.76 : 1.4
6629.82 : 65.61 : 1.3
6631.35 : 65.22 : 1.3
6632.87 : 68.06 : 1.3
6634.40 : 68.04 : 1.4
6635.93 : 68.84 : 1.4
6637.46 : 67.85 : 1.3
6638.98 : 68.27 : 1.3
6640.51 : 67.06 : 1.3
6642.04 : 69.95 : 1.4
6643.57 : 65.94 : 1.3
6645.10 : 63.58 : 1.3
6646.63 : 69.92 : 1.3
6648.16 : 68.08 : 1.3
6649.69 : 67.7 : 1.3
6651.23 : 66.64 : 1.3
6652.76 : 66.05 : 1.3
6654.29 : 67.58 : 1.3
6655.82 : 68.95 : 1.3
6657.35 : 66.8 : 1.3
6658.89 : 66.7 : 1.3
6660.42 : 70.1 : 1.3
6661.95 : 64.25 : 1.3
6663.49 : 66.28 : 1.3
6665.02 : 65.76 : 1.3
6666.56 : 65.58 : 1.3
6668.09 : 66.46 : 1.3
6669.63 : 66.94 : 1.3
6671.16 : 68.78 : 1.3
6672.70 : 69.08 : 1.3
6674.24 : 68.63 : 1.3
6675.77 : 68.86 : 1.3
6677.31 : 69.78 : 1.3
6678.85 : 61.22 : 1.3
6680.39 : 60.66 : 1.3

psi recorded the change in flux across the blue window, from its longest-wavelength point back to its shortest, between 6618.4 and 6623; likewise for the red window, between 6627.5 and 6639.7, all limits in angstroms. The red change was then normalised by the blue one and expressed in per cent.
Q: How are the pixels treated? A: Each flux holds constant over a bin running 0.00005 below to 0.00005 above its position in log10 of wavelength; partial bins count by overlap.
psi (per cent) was -677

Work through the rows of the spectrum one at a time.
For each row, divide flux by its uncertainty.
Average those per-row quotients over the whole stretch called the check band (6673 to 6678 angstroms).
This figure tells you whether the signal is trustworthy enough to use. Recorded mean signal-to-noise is 53.1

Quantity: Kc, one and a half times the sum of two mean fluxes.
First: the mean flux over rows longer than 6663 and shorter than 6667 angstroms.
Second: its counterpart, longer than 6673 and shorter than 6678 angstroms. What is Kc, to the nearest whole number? 202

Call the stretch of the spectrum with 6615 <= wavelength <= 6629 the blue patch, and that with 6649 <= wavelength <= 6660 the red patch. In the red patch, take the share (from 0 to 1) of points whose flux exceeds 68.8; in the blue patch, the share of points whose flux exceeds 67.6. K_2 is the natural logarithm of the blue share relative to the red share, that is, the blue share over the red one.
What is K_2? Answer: 1.7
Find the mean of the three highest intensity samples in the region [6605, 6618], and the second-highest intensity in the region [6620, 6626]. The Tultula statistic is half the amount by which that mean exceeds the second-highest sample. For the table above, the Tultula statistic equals 0.79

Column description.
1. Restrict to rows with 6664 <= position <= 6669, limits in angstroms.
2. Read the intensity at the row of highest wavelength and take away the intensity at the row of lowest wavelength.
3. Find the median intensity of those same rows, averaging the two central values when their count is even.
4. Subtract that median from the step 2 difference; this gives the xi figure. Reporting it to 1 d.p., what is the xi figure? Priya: -65.1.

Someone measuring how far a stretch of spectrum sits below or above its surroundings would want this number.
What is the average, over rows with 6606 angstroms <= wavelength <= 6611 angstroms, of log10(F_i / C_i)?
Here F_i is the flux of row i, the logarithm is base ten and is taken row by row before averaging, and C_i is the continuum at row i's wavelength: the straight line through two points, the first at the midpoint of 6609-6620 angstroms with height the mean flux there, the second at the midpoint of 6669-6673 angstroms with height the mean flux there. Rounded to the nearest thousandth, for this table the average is -0.001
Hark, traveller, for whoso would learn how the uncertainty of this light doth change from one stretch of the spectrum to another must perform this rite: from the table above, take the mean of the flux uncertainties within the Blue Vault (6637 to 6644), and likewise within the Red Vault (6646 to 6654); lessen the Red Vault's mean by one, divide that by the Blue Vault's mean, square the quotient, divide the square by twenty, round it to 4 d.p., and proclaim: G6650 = 0.0026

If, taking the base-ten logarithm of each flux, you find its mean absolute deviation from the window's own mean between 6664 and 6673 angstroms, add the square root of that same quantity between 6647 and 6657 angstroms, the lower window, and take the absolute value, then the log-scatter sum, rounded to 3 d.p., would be 0.078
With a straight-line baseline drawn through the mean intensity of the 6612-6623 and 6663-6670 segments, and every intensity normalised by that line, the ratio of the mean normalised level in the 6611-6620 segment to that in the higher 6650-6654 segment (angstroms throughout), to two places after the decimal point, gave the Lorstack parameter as 1.00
